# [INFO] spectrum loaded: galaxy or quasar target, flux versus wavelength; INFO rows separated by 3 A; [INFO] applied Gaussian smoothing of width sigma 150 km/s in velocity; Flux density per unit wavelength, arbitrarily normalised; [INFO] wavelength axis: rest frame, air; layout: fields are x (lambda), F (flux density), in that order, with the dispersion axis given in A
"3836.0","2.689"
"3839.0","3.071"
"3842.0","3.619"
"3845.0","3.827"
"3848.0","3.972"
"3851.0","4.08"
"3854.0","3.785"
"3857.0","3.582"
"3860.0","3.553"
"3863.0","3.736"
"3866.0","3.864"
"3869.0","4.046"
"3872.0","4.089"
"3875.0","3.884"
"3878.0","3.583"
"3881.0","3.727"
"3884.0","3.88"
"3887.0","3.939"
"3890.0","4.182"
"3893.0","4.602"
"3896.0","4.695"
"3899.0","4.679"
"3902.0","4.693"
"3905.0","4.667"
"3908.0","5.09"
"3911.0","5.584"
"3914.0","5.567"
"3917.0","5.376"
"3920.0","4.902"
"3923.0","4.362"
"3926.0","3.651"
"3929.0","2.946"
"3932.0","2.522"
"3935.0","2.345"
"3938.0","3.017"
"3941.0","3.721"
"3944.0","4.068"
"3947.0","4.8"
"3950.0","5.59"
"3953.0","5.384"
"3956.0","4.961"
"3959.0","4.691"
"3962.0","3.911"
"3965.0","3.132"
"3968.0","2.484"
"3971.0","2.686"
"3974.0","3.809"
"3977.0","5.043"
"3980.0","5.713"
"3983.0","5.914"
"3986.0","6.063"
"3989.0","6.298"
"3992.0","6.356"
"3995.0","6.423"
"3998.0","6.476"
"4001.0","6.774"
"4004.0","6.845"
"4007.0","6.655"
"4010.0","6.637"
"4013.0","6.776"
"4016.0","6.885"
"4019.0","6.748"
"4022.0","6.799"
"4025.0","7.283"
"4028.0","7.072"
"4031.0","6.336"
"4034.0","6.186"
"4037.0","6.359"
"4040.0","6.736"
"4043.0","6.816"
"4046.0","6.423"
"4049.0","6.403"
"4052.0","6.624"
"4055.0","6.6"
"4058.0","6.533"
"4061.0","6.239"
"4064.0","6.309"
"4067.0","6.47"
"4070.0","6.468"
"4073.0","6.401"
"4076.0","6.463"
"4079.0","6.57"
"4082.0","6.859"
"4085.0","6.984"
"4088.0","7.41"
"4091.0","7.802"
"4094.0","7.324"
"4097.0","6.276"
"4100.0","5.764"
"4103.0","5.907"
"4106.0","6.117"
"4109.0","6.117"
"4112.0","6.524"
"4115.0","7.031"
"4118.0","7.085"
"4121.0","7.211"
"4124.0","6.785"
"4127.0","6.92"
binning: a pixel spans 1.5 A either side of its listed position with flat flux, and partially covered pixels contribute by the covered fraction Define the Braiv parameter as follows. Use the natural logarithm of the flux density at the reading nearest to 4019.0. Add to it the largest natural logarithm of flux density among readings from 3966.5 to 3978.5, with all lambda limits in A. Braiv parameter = 3.53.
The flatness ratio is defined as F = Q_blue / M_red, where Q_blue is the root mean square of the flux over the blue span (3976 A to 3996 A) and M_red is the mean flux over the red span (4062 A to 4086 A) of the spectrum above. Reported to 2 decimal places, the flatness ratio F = 0.91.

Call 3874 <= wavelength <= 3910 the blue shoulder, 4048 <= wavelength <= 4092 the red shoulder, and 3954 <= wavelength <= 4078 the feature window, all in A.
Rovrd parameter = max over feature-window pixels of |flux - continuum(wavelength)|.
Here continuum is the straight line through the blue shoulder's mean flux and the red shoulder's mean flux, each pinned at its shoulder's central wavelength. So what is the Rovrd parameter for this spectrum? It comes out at 2.8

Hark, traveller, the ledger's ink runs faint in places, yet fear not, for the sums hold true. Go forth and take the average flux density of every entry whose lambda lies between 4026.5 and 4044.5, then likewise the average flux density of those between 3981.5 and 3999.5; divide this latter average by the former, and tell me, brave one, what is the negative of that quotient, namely -1.0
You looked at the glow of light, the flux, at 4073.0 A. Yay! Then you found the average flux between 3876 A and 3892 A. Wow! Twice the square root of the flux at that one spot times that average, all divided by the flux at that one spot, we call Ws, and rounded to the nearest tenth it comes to 1.6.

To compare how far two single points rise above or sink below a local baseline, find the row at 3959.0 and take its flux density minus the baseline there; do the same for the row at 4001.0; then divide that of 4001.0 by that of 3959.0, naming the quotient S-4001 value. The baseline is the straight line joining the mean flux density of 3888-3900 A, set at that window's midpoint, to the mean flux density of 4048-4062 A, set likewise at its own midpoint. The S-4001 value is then -1.5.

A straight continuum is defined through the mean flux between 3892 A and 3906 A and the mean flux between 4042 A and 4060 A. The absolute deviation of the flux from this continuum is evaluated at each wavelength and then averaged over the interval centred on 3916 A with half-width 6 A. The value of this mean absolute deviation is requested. 0.5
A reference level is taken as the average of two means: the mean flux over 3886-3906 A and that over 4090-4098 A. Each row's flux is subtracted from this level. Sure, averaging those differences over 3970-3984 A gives 1.2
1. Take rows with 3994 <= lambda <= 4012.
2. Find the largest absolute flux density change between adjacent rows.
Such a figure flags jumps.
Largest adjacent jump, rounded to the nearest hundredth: 0.30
